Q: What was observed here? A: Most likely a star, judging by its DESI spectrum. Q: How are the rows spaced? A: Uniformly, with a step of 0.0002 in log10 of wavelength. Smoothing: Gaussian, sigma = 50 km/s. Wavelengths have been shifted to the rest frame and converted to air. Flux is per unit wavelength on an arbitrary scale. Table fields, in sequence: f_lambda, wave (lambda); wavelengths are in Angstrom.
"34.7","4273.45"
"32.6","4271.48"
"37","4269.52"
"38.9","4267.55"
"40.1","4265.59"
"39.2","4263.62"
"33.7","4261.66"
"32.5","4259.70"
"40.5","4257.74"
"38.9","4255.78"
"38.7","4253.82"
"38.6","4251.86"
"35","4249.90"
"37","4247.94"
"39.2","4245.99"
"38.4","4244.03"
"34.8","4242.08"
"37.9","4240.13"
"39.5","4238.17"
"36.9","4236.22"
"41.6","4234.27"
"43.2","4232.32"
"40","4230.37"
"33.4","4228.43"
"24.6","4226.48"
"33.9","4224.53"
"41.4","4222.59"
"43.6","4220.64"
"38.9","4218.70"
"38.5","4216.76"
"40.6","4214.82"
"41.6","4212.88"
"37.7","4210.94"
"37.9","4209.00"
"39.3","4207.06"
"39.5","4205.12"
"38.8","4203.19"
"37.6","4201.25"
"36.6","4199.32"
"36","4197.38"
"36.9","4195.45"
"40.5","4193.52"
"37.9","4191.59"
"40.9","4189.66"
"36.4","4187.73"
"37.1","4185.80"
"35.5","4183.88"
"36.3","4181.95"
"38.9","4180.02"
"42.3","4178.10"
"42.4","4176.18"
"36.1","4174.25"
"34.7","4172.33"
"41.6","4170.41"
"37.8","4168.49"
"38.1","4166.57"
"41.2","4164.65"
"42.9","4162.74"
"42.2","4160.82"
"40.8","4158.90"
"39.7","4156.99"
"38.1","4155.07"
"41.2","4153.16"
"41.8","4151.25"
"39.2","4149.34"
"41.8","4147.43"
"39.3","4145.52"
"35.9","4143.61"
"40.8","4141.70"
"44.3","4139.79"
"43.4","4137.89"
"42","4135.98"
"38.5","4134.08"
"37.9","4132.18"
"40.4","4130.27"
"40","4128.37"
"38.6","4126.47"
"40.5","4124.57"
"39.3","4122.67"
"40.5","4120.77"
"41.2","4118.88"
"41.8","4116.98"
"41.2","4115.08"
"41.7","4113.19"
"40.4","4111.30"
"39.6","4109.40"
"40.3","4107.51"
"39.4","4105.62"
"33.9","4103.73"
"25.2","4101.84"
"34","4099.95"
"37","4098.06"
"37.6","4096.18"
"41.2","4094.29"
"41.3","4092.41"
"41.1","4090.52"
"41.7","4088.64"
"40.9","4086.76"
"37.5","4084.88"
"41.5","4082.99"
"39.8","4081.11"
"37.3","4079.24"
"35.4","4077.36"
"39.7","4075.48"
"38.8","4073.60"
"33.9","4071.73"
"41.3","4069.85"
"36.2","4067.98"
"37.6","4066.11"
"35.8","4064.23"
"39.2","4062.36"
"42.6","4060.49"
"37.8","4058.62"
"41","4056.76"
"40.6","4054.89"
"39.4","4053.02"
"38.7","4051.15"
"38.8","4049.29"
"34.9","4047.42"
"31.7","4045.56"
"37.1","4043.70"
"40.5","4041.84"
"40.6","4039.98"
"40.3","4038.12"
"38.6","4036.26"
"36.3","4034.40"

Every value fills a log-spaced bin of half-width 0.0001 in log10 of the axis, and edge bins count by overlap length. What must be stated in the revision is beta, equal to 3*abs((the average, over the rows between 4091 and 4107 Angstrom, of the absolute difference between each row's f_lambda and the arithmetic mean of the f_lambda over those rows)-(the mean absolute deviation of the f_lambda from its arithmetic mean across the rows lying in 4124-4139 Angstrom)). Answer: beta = 7.4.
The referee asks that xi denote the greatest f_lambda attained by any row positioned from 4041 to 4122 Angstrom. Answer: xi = 42.6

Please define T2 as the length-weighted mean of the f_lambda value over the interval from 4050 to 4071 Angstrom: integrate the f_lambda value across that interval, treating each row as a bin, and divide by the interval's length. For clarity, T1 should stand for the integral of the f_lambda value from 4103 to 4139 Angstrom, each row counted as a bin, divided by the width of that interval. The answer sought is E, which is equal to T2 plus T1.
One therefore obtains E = 79.1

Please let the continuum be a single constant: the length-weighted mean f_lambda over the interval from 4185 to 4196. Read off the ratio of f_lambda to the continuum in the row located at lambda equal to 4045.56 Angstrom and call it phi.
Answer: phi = 0.83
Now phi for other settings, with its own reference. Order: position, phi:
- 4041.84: 1.06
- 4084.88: 0.98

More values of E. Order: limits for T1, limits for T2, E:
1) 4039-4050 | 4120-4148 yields 77.4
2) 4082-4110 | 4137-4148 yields 79.0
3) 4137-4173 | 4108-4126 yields 80.9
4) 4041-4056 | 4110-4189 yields 77.6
